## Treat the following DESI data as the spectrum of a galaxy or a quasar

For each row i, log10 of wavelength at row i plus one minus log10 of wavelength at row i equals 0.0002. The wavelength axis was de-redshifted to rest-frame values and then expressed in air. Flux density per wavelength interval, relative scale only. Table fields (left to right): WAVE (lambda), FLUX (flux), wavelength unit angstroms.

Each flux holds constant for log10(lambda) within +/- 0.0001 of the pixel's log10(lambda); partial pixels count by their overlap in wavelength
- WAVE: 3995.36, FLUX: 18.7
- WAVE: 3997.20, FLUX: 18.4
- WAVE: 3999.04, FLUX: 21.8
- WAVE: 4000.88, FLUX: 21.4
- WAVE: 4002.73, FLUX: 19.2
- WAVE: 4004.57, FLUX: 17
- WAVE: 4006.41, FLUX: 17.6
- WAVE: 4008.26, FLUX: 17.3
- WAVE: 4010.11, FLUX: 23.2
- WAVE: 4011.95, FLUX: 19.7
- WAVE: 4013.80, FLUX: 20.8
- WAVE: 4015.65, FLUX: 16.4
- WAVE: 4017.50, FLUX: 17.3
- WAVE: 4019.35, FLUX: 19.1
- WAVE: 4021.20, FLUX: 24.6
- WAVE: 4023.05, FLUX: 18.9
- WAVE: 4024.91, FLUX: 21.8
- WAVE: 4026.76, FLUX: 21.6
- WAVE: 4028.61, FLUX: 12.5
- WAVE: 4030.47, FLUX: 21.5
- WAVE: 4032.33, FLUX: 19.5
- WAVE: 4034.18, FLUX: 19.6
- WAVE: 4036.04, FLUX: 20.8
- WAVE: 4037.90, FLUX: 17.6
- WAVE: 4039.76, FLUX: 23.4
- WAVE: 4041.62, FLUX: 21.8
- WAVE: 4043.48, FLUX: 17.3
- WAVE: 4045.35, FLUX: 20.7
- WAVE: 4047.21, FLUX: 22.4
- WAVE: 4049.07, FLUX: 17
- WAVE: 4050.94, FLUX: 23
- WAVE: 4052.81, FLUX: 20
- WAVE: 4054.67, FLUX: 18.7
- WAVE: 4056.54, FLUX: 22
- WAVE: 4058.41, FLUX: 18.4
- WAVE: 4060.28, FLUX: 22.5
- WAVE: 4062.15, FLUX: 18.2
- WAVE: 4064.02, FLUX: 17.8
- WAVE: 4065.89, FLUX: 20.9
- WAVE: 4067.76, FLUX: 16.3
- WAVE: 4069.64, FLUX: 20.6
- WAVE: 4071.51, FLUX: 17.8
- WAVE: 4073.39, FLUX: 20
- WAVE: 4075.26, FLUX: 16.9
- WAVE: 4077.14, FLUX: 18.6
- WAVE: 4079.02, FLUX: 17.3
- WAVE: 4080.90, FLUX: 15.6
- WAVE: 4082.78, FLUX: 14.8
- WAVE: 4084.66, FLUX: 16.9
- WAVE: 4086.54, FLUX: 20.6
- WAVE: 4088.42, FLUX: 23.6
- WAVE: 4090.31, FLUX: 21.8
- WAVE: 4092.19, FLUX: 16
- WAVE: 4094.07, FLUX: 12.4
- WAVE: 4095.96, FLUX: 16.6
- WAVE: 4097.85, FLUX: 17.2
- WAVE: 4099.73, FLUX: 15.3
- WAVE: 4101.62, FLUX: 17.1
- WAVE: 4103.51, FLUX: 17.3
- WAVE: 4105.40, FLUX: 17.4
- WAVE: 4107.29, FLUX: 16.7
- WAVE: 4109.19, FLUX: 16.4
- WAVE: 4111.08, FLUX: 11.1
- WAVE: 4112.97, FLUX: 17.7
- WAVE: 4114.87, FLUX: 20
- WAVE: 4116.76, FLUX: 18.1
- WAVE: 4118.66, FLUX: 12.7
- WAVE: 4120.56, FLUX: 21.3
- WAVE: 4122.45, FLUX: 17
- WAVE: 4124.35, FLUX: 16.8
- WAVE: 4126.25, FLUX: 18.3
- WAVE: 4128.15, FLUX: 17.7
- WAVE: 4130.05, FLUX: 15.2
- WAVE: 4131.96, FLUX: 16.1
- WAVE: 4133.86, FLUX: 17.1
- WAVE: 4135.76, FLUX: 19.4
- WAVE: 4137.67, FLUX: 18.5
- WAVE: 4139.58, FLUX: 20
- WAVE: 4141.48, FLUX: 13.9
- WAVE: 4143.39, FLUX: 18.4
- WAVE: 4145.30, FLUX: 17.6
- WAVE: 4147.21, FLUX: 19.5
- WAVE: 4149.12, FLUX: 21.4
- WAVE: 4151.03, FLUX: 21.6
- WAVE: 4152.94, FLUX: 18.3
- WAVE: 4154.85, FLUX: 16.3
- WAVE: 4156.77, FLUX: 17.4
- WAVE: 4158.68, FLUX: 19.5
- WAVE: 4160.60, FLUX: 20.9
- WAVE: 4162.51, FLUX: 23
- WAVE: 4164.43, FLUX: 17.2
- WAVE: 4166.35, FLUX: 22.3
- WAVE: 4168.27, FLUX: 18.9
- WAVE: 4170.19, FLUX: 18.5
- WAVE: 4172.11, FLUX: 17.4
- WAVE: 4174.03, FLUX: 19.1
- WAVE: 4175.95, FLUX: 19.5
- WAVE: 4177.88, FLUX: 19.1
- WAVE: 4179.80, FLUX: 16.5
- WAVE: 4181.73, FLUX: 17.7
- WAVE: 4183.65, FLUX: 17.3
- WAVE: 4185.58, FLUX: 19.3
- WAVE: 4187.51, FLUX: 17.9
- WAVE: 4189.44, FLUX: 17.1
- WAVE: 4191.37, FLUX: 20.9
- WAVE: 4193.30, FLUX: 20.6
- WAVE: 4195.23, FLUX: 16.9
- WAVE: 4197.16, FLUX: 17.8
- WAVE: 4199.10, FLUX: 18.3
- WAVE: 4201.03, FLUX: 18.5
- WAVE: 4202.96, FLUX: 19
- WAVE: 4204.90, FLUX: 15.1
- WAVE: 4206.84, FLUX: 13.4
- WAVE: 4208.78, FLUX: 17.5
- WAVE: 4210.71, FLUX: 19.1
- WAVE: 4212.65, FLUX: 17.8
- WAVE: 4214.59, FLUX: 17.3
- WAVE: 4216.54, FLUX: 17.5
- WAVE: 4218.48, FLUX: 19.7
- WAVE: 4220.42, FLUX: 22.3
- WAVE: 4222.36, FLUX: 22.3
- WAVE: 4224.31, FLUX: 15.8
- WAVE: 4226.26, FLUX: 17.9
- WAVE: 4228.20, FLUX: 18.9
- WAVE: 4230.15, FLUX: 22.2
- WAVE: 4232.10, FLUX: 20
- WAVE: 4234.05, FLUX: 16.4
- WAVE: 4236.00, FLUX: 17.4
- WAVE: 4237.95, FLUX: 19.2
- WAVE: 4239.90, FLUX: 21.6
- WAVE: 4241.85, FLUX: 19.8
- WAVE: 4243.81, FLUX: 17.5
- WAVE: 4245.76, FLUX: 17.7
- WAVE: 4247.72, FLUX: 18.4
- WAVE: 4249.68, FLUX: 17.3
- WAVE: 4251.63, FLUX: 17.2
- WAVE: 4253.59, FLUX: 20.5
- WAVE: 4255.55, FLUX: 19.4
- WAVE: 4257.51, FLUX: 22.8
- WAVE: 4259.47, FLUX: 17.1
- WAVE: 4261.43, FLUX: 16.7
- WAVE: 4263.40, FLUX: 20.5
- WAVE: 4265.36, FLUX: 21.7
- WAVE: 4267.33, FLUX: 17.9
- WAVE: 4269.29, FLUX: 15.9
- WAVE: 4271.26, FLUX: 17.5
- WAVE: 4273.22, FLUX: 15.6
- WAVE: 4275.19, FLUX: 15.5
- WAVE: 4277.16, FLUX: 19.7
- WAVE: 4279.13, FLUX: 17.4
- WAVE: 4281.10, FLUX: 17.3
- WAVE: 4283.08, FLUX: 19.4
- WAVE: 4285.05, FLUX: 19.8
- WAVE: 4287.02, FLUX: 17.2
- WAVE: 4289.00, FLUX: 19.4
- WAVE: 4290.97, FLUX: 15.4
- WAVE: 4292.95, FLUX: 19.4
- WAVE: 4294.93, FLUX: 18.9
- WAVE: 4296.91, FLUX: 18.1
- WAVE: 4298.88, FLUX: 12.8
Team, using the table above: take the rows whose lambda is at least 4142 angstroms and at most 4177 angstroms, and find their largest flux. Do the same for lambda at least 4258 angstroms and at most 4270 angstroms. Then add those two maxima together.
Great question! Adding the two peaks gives 44.7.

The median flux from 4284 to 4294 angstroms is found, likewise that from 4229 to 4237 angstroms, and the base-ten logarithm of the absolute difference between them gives -0.15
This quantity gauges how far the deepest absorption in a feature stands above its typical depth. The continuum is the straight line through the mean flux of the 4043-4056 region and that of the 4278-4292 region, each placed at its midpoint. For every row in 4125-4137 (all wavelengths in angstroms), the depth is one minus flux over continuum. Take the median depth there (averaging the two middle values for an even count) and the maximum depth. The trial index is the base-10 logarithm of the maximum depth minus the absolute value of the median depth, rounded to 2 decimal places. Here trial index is -0.94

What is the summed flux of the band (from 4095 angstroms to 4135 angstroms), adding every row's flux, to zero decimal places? 353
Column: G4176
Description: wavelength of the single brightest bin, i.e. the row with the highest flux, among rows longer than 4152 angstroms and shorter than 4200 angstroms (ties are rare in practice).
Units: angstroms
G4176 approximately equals 4162.51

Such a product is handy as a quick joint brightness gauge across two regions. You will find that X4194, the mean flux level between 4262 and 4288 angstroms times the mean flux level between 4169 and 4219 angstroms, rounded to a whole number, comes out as 326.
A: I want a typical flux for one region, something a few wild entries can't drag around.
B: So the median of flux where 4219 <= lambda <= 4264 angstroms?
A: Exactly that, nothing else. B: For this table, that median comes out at 18.9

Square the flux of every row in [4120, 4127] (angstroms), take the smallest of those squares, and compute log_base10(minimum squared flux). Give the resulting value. 2.45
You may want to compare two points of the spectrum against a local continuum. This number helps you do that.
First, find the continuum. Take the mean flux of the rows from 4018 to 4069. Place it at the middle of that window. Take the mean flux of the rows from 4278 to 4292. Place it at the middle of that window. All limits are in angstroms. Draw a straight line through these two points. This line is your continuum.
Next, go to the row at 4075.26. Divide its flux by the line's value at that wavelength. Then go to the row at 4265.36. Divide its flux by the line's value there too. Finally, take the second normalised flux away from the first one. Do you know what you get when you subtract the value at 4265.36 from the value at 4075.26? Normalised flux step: -0.34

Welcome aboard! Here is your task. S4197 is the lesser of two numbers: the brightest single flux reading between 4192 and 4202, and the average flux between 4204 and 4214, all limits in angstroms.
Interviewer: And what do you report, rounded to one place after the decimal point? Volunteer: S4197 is 16.6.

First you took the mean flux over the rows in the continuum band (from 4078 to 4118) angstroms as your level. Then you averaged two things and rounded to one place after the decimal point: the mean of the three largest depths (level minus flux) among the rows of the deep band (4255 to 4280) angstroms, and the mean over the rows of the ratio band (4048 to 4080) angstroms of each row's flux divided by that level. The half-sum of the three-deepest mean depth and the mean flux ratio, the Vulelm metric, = 1.3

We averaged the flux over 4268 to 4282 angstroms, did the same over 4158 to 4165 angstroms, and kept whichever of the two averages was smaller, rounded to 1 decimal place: 17.0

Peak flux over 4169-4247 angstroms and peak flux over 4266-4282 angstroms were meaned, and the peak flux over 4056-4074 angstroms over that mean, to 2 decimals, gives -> 1.07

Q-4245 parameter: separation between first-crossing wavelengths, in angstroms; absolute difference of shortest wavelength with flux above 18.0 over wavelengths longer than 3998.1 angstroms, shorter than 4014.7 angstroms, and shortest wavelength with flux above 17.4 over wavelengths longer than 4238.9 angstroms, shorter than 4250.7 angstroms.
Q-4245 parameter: 240.9 angstroms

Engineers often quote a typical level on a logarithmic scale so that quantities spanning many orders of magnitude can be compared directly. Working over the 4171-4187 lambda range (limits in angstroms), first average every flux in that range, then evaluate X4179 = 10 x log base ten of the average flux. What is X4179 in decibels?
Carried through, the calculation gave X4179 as 12.6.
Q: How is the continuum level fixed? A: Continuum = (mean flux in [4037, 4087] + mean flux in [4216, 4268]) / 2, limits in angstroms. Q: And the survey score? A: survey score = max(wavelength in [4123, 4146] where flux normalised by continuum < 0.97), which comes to 4145.30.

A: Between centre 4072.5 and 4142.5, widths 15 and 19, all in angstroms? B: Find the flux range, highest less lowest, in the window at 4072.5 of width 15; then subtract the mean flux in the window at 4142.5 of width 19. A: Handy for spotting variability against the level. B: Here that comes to -14.1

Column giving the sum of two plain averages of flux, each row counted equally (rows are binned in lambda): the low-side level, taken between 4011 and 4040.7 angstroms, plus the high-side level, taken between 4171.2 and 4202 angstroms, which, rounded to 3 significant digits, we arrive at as 38.1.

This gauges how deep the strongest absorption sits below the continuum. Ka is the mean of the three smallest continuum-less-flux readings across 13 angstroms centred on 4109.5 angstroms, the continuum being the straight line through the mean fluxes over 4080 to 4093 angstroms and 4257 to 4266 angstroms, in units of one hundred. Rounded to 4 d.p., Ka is 0.0029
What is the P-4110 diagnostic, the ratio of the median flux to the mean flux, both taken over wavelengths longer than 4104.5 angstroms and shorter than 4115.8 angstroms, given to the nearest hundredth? 1.03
